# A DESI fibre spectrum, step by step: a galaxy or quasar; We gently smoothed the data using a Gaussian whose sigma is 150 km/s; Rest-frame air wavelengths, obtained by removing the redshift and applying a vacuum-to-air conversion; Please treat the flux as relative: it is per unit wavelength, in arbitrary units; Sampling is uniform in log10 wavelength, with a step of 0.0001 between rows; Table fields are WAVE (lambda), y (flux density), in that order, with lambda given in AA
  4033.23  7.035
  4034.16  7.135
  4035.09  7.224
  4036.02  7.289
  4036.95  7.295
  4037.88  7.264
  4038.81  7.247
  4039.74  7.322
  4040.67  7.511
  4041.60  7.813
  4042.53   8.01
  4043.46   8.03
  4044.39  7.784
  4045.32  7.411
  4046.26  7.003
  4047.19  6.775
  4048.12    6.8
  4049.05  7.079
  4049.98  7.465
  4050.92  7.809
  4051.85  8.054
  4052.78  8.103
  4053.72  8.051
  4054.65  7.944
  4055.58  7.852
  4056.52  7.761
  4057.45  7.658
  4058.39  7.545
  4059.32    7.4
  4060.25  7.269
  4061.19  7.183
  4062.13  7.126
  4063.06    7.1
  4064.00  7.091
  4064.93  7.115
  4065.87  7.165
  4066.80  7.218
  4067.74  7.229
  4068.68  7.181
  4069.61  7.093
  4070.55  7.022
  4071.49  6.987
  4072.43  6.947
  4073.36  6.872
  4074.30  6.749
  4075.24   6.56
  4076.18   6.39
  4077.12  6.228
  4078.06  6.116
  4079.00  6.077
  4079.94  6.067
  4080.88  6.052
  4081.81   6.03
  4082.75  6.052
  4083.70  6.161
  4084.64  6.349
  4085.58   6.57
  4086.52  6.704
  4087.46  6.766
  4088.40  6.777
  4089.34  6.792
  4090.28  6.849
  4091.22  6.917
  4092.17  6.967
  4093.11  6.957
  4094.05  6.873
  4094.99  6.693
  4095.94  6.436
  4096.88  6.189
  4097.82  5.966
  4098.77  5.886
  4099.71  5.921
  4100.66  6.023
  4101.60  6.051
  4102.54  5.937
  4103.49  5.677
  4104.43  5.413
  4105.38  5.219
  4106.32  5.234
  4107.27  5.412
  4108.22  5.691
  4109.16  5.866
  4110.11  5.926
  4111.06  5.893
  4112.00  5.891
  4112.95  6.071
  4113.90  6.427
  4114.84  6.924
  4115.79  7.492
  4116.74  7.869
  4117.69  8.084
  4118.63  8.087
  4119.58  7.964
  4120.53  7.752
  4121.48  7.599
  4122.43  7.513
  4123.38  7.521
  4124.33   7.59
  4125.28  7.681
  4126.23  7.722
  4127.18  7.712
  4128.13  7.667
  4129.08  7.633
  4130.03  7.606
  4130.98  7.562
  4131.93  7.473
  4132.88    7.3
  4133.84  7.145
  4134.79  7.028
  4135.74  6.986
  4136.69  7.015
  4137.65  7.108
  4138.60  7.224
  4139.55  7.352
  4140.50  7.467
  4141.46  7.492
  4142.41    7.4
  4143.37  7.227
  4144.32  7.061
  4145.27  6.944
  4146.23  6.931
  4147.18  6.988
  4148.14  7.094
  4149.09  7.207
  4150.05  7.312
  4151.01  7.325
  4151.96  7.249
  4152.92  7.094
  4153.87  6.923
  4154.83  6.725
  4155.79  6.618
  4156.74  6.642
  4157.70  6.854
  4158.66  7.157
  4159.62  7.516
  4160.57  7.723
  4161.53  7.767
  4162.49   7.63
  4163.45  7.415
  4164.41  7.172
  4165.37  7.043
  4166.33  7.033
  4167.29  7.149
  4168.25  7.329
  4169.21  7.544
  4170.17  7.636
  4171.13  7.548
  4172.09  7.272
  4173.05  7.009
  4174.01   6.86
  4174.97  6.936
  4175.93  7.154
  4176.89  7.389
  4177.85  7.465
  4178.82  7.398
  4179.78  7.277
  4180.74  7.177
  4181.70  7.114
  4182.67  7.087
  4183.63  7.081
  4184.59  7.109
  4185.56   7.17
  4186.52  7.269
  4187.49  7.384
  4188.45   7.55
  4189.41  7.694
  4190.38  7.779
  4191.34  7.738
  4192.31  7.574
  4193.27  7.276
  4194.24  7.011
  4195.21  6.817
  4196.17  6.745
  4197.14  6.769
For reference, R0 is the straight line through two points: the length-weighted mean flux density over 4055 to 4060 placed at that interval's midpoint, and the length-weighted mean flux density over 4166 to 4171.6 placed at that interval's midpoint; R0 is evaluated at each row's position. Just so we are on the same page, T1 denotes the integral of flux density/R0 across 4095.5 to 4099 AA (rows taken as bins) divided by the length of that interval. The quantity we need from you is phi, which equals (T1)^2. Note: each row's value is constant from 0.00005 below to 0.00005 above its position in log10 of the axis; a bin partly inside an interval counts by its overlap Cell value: 0.66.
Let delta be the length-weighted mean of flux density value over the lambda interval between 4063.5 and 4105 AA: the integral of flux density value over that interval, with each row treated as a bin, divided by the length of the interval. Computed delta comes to 6.52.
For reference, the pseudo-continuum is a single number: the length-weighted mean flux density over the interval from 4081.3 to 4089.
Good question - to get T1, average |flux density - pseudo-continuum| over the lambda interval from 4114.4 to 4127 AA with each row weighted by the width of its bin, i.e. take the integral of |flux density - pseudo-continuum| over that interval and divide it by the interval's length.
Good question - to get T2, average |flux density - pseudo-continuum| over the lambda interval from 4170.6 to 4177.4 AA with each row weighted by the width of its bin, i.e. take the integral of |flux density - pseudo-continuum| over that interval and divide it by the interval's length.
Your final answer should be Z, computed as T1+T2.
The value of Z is 2.0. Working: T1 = 1.24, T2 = 0.74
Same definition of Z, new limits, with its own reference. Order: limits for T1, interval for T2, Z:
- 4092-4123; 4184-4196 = 1.7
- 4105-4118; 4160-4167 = 1.8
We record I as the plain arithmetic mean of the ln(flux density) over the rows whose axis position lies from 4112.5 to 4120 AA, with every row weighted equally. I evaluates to 1.99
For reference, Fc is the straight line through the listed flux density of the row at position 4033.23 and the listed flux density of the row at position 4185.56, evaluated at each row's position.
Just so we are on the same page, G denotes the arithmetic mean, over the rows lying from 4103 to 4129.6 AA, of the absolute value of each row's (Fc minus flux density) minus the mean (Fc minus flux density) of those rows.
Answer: 0.9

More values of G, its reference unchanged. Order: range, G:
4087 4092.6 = 0.1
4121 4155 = 0.2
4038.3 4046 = 0.3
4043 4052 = 0.4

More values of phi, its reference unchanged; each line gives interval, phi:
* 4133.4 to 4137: 0.89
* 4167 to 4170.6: 1.01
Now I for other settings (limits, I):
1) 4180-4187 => 1.97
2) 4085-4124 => 1.87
